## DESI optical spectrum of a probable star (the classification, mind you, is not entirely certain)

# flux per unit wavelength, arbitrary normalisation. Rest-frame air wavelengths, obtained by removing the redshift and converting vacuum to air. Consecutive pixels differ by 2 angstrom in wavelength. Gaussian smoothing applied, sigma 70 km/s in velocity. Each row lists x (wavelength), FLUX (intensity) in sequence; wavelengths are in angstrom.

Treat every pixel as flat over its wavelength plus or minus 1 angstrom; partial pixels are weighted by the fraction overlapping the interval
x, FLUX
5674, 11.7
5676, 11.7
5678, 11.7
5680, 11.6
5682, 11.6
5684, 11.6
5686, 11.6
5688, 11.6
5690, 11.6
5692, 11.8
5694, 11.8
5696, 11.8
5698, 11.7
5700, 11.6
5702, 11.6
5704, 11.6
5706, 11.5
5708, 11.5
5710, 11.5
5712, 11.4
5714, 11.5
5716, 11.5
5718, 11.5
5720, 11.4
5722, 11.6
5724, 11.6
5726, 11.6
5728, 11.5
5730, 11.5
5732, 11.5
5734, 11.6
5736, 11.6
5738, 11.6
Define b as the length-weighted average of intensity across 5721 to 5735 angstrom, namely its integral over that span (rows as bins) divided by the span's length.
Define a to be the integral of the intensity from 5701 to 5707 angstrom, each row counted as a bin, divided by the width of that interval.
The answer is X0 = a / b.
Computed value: 1.00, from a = 11.6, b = 11.6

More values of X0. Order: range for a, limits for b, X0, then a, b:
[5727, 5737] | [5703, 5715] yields 1.00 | 11.5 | 11.5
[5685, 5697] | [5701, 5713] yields 1.02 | 11.7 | 11.5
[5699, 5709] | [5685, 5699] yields 0.99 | 11.6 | 11.7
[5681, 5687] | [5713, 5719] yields 1.01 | 11.6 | 11.5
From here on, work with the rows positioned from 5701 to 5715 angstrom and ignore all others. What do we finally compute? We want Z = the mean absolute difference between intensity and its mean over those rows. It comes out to 0.049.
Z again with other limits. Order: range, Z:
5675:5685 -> 0.048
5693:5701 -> 0.075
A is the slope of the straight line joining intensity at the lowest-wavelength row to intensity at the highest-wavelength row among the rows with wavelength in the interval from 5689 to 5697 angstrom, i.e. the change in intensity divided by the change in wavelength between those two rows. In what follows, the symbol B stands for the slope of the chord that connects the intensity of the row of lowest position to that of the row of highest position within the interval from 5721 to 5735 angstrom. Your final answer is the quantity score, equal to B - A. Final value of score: -0.033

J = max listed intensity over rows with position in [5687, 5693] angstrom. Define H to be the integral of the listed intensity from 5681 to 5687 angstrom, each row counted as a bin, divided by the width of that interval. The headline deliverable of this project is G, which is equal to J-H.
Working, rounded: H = 11.6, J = 11.8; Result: 0.20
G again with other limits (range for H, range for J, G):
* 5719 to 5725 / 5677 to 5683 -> 0.17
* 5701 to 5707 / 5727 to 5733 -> -0.07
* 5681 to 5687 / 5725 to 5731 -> 0.00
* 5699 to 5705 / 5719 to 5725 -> 0.00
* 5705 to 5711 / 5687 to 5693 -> 0.30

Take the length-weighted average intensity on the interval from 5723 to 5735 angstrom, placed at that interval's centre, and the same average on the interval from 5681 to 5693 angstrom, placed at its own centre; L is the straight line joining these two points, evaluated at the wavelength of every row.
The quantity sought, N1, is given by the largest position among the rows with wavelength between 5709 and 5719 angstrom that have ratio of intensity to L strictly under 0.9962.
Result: 5718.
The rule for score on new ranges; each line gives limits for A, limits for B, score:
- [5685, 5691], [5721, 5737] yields 0.000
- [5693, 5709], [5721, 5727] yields 0.021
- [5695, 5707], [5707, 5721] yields 0.022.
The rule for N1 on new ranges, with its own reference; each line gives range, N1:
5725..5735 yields 5732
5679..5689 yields 5680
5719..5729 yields 5728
